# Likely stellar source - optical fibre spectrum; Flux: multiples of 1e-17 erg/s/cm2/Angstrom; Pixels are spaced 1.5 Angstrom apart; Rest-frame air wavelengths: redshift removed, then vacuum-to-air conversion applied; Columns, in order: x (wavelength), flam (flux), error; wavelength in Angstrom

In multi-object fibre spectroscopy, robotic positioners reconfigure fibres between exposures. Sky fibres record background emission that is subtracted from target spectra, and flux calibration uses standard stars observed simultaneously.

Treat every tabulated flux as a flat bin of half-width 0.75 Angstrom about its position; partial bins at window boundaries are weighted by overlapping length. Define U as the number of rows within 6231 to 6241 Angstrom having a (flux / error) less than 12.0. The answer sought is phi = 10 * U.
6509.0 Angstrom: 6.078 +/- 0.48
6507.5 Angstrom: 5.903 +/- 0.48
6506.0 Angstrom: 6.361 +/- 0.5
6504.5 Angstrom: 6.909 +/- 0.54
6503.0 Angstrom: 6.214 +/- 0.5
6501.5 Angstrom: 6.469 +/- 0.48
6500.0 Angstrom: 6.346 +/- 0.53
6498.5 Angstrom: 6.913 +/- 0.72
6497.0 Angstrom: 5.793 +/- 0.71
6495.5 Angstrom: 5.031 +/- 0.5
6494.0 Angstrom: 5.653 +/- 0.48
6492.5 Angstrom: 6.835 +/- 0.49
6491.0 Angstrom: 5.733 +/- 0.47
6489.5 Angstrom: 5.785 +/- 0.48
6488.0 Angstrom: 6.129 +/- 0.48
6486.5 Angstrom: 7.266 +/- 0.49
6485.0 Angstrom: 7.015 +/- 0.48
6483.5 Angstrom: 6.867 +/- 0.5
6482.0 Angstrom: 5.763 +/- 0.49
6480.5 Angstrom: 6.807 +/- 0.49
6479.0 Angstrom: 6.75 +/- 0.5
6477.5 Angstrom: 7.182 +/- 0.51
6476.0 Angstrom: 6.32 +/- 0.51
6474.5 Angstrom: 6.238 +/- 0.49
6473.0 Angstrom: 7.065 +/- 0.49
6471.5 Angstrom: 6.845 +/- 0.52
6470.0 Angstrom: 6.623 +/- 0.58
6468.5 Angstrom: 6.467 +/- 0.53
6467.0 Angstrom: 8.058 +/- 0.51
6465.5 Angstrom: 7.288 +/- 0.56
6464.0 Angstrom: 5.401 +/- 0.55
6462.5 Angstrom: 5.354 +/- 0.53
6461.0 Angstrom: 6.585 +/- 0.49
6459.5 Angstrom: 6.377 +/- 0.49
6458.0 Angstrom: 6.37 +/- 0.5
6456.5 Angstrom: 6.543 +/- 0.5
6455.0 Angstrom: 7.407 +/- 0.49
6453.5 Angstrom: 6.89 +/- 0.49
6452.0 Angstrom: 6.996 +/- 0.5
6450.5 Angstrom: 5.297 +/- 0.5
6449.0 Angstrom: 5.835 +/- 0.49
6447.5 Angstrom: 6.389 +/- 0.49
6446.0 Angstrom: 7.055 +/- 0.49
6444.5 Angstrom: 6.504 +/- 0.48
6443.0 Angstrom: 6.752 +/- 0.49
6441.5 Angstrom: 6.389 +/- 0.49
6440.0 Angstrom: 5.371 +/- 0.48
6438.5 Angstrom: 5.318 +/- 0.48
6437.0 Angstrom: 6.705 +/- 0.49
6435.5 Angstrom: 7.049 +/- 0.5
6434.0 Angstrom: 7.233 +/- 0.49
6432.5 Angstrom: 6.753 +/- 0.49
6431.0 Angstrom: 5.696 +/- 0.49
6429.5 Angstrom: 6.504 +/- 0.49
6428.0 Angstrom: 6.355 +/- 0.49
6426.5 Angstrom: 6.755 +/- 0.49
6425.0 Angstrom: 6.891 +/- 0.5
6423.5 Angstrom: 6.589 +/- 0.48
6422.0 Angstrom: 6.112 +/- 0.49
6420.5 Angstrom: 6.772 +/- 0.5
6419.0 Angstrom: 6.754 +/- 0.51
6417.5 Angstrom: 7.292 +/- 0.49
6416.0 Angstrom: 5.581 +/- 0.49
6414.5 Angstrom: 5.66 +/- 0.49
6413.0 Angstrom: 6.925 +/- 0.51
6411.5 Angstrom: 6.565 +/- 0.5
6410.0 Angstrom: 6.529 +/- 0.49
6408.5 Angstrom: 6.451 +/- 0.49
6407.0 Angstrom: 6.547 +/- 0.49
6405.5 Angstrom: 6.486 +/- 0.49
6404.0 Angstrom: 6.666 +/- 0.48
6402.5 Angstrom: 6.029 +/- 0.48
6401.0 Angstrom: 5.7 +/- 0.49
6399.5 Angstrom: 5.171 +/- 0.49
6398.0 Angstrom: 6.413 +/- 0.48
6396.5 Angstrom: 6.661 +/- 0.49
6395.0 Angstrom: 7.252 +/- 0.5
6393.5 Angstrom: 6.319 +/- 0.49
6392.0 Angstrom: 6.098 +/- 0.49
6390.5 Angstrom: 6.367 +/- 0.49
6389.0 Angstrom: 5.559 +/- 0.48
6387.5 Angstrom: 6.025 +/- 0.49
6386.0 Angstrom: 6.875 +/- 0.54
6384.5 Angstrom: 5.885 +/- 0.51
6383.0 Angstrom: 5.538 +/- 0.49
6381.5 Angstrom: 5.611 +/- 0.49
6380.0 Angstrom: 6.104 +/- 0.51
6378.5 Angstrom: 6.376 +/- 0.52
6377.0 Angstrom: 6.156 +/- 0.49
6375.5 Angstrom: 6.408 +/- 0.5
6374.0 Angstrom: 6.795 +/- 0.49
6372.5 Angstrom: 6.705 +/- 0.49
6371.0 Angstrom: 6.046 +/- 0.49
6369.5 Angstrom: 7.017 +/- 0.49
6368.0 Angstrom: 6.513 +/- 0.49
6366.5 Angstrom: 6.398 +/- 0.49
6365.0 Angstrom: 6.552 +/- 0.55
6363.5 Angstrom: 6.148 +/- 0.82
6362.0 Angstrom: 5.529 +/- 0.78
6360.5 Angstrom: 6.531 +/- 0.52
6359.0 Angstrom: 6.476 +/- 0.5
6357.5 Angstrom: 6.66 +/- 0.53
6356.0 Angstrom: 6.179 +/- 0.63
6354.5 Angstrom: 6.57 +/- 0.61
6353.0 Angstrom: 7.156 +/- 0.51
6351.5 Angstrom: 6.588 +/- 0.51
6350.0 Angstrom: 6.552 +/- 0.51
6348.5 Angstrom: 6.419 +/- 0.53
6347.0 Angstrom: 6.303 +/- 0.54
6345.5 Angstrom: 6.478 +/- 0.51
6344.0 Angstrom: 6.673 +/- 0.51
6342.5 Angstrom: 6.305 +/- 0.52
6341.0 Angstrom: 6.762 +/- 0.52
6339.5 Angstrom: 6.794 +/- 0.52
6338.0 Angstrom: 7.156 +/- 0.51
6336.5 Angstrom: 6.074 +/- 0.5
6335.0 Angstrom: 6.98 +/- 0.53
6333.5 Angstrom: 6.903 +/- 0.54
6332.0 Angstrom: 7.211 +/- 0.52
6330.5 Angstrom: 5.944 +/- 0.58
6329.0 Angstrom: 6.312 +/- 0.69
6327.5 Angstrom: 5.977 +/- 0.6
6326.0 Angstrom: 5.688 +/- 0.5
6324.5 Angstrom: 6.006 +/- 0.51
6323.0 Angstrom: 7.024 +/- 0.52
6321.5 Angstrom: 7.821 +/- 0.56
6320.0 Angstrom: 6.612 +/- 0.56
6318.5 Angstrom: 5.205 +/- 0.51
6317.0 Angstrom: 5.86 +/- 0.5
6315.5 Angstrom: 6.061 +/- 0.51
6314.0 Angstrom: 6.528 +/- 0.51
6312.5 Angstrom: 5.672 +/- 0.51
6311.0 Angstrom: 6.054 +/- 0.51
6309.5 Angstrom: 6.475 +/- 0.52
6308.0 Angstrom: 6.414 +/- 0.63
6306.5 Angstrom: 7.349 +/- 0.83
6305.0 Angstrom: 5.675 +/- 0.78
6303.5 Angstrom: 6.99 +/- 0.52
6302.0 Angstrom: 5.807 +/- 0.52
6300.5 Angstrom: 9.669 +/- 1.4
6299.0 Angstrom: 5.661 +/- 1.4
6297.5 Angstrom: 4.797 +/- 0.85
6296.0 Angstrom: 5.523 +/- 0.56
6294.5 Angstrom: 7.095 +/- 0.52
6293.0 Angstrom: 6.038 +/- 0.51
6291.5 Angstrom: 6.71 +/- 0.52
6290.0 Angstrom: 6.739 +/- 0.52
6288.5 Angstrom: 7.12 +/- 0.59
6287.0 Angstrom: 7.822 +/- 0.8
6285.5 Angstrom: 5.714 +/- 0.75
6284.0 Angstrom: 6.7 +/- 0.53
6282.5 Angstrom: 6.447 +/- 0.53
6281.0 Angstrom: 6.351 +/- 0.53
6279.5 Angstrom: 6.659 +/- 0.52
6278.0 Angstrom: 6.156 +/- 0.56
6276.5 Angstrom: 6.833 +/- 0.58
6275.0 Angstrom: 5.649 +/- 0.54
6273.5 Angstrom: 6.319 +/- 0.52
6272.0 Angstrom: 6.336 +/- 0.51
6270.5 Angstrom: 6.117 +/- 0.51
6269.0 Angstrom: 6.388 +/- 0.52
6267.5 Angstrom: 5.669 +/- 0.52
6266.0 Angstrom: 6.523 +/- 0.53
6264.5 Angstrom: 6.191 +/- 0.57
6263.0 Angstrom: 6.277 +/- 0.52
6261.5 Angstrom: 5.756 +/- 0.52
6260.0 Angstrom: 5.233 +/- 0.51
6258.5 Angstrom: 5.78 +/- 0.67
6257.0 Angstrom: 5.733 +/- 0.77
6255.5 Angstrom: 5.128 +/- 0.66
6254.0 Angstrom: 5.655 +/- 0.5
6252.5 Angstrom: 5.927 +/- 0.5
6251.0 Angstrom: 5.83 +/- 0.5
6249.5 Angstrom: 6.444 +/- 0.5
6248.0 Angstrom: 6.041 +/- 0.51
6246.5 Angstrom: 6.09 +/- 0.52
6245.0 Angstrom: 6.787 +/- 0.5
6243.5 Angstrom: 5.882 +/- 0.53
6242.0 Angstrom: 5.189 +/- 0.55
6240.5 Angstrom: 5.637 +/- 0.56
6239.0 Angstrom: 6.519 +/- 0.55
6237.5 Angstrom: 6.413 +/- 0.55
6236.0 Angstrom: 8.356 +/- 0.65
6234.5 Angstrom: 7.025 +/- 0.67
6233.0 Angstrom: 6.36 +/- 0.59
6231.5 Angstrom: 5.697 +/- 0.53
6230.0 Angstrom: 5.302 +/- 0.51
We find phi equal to 60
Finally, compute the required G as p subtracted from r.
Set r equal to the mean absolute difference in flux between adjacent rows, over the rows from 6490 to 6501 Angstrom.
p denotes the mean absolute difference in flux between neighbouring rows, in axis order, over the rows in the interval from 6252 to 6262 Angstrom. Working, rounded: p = 0.42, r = 0.89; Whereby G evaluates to 0.47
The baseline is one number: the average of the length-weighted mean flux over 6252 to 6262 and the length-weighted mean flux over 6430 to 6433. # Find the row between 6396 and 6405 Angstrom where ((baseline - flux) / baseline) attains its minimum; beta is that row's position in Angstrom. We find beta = 6404.0 Angstrom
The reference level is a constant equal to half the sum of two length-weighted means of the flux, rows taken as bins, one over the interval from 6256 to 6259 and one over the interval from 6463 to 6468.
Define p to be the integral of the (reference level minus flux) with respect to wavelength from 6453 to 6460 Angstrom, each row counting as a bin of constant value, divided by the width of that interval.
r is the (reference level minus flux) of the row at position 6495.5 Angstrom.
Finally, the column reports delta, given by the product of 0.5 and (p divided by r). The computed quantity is -0.2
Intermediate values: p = -0.5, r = 1.2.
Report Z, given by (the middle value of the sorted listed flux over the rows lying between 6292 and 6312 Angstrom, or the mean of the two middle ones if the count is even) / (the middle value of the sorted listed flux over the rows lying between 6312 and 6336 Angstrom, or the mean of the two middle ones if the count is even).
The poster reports 0.979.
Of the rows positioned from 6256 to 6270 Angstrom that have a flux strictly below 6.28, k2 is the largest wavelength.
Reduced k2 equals 6267.5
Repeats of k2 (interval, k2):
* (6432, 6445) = 6440.0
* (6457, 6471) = 6464.0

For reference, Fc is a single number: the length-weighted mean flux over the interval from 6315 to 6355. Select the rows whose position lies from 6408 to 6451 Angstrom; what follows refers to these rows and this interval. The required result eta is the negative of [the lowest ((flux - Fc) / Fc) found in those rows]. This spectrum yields 0.19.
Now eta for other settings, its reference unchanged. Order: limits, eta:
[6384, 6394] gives 0.14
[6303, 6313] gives 0.13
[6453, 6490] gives 0.18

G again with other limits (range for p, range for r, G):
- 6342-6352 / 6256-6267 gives 0.17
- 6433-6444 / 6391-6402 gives 0.07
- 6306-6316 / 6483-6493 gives -0.01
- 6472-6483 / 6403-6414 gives -0.42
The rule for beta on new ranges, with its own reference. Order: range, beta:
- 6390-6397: 6395.0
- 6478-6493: 6486.5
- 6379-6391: 6386.0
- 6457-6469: 6467.0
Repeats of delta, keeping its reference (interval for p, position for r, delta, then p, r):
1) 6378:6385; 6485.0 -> -0.2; 0.4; -0.8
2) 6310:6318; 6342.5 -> -2.5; 0.2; 0.0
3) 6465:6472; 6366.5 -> 2.9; -0.8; -0.1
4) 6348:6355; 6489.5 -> -0.4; -0.4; 0.5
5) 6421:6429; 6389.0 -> -0.2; -0.3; 0.7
